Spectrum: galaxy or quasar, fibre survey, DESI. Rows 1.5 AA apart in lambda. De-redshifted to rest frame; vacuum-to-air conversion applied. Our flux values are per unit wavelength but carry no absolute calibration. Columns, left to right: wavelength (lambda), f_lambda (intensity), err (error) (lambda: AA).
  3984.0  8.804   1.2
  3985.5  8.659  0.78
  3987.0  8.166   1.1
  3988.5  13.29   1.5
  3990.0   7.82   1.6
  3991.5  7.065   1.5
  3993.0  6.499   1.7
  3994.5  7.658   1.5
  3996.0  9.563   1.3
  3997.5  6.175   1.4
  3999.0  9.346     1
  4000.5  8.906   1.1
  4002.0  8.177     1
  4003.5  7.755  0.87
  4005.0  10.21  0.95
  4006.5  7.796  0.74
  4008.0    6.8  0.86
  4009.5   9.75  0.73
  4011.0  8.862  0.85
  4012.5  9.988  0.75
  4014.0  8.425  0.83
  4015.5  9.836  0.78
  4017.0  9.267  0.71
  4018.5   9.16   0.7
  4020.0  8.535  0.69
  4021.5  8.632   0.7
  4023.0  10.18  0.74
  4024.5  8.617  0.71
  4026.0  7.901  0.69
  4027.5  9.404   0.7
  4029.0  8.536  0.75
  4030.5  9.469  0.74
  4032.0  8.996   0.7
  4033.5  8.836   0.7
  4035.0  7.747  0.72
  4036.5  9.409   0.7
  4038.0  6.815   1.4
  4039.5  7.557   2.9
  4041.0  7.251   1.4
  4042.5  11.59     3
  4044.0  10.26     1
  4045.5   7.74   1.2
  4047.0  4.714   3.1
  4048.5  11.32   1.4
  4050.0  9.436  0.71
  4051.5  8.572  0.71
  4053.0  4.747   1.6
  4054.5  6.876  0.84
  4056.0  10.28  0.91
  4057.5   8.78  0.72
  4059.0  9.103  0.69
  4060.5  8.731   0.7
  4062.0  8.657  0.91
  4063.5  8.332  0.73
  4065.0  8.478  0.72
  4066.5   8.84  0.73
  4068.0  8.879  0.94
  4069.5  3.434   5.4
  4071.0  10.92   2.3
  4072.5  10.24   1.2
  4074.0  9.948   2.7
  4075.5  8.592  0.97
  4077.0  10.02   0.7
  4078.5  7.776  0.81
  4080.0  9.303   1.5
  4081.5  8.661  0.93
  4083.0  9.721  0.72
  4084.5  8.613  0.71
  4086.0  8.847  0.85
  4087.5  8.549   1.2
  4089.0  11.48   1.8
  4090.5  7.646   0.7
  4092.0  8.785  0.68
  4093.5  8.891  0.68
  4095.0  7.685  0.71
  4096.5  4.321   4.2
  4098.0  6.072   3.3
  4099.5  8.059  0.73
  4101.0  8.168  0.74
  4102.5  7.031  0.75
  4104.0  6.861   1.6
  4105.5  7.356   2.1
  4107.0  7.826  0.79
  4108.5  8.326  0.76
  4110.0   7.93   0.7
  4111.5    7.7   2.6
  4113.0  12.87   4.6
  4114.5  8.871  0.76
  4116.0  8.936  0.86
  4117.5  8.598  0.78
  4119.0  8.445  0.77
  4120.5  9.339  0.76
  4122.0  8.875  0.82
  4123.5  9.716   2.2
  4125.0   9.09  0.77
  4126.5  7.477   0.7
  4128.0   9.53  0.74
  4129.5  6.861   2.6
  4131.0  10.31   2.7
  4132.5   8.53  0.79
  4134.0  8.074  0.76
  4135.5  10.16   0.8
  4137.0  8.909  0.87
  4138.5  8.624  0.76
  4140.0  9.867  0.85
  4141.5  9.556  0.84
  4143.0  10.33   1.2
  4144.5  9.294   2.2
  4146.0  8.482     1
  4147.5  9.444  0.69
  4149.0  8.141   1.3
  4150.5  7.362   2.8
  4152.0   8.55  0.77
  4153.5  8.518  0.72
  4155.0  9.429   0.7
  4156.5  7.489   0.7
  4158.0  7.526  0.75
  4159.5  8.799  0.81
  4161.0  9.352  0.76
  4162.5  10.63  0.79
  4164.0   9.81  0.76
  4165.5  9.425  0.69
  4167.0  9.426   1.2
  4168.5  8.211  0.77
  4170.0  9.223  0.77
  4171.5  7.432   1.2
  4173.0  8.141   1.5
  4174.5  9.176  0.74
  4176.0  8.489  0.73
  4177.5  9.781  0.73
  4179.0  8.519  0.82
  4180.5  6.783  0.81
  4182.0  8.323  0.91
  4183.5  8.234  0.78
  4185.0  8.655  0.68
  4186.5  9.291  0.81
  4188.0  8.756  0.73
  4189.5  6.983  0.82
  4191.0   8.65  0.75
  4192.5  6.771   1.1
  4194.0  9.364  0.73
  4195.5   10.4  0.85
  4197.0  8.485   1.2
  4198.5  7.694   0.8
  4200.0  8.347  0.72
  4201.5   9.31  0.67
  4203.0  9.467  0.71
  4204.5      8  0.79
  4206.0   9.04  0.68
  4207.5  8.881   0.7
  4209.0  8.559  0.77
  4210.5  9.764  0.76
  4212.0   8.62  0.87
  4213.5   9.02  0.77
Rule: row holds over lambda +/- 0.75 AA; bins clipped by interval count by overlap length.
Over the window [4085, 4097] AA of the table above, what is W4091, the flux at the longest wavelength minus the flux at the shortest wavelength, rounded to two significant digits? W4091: -4.5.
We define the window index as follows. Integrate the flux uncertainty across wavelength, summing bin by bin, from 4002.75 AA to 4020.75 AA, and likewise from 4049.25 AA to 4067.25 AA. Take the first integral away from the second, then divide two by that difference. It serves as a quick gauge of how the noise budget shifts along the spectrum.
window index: 2.6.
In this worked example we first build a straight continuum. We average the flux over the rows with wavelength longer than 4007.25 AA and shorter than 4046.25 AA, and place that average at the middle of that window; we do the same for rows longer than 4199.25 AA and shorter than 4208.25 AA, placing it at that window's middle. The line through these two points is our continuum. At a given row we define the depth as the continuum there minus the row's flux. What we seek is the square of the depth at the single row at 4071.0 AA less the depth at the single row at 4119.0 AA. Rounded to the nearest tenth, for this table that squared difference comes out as 6.1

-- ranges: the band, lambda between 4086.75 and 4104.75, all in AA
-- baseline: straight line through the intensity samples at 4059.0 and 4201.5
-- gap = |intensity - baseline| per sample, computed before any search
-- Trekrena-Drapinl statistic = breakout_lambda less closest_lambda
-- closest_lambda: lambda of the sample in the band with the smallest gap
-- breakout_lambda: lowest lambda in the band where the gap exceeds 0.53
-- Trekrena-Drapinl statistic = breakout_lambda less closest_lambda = -6.0 AA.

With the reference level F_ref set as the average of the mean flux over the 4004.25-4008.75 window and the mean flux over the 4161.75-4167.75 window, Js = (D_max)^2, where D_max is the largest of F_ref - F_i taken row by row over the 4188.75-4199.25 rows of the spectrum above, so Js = 5.2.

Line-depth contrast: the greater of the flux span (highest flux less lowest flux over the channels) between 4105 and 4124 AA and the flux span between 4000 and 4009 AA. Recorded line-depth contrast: 6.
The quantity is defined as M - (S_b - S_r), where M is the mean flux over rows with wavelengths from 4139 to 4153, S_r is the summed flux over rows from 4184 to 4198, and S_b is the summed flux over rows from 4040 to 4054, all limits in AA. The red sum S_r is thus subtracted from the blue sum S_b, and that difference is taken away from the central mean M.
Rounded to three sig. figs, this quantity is 10.7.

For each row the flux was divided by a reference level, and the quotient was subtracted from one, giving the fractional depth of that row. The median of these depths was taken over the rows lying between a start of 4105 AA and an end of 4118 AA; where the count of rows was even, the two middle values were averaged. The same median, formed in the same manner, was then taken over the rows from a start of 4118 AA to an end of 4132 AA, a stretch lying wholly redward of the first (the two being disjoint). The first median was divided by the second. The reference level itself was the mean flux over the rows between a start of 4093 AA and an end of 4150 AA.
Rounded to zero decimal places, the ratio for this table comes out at 0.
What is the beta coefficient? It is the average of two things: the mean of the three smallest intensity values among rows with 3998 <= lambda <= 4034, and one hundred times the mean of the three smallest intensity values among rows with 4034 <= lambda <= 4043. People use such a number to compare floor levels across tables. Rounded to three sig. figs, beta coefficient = 364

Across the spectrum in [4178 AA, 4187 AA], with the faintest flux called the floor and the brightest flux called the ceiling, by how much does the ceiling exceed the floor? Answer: 2.5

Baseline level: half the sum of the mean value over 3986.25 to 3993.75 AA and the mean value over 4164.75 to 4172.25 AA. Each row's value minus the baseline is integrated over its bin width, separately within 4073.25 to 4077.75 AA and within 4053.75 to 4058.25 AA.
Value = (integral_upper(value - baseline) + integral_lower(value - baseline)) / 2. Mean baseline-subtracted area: 1.9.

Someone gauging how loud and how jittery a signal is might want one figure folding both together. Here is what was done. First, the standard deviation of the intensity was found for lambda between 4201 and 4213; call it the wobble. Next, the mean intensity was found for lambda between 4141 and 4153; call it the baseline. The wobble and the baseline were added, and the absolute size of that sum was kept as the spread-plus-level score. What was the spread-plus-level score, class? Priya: 9.4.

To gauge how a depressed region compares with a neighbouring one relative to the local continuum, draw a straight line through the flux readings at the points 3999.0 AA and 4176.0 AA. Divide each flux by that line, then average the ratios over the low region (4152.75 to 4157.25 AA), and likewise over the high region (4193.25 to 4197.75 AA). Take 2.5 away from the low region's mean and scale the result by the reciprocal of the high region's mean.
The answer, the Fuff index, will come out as -1.35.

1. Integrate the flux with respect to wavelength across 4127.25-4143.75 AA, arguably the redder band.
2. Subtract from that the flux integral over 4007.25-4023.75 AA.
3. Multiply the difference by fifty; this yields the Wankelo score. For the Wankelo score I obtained 99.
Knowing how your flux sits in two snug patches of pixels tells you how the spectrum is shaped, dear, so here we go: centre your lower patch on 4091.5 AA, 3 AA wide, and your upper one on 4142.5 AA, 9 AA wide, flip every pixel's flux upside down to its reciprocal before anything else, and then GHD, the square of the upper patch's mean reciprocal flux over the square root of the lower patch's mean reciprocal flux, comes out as 0.033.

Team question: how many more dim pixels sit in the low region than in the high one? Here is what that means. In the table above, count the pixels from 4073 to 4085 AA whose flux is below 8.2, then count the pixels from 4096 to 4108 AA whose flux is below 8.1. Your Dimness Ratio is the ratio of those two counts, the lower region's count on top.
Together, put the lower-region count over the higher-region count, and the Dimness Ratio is 0.14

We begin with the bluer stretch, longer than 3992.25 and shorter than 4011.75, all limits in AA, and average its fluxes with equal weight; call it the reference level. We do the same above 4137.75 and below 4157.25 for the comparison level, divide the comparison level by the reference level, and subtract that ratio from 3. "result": 1.93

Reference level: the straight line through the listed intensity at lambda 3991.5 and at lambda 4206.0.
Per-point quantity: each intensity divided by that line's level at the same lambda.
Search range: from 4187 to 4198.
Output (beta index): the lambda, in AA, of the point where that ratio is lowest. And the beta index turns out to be 4192.5 AA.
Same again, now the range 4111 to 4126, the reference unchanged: 4111.5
